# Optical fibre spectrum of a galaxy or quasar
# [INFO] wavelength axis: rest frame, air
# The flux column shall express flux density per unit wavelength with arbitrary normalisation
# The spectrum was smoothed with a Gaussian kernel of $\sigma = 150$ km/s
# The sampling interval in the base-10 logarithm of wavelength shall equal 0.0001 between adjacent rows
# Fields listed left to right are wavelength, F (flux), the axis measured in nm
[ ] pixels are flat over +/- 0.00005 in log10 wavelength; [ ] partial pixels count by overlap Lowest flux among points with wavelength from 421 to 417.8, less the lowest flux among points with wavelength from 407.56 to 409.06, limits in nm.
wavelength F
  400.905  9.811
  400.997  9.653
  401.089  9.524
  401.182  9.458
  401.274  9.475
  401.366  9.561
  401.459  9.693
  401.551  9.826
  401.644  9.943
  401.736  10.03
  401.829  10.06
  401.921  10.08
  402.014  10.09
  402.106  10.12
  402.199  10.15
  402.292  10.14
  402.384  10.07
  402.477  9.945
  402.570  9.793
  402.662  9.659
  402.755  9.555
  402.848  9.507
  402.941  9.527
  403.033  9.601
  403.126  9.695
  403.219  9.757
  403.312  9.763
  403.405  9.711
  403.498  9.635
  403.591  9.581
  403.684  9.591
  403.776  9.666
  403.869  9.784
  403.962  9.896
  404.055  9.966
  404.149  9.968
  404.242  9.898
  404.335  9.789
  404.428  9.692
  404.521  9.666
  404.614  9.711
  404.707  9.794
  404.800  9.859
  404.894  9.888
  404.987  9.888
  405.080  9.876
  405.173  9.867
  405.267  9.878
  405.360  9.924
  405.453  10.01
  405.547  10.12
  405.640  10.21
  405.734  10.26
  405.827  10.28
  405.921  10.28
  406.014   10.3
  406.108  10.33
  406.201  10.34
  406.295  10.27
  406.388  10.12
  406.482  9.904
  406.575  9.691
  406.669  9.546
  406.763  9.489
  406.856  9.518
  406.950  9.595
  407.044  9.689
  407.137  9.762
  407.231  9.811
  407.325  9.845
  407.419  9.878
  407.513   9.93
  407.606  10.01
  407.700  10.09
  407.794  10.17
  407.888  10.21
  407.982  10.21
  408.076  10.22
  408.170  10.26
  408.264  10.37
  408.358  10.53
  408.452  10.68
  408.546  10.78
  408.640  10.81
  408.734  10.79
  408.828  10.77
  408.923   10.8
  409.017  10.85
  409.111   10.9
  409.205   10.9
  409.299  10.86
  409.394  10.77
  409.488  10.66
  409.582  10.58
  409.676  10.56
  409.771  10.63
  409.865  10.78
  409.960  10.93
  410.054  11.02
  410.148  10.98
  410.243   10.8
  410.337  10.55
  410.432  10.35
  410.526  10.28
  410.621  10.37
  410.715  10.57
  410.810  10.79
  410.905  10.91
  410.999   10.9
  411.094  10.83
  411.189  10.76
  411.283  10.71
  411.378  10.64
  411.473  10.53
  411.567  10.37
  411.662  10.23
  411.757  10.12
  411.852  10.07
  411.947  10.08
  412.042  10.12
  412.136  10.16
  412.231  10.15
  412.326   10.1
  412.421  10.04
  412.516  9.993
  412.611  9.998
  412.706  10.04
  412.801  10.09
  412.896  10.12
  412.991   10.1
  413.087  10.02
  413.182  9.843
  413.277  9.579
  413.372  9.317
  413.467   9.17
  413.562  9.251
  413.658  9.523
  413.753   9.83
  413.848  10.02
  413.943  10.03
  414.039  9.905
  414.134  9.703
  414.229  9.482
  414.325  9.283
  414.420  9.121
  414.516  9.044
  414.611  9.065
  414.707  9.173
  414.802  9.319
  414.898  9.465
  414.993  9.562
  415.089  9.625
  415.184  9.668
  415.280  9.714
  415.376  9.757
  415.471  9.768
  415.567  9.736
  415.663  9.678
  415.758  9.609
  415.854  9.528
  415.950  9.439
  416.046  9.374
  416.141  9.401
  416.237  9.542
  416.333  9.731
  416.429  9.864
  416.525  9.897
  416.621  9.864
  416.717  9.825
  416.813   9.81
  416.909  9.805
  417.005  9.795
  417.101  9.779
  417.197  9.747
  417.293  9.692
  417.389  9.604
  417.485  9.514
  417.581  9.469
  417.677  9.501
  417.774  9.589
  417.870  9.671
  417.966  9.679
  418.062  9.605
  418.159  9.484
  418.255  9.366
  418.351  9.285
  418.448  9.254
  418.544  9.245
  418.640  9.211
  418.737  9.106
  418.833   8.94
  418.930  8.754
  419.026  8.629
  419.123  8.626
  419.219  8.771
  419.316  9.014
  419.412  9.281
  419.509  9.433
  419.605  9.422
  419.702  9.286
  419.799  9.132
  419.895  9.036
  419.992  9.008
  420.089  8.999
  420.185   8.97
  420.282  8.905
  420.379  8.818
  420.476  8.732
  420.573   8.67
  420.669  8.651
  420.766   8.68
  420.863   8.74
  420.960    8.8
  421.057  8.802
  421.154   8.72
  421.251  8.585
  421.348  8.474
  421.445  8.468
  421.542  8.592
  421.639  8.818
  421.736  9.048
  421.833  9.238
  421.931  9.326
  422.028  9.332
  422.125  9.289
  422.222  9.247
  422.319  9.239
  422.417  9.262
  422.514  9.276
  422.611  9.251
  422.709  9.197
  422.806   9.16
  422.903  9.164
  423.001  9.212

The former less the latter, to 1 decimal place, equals -1.4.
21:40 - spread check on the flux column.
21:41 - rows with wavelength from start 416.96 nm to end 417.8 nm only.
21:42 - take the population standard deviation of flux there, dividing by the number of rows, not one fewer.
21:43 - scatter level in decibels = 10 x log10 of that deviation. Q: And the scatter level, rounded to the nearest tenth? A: -9.3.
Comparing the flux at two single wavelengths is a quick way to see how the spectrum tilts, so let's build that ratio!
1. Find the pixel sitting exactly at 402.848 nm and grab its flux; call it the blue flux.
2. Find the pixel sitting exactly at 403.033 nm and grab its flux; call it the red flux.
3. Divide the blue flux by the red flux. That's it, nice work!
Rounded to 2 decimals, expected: 0.99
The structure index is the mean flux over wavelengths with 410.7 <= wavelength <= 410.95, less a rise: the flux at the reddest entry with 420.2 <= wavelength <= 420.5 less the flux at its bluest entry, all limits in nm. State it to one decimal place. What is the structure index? 10.9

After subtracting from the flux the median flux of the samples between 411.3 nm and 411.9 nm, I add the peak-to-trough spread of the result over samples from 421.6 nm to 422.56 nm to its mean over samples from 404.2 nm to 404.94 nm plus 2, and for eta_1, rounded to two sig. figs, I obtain 2.0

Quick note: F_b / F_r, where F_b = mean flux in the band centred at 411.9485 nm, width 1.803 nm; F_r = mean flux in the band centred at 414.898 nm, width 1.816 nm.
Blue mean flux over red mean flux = 1.08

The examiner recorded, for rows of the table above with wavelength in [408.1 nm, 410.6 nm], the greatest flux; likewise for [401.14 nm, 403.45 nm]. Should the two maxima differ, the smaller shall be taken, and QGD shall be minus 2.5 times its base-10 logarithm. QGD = -2.52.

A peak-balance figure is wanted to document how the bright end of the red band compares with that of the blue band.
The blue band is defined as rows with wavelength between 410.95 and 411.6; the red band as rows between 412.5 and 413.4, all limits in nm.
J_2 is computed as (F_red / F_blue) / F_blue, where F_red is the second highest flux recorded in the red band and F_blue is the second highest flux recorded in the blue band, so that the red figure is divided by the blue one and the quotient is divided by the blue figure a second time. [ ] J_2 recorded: 0.086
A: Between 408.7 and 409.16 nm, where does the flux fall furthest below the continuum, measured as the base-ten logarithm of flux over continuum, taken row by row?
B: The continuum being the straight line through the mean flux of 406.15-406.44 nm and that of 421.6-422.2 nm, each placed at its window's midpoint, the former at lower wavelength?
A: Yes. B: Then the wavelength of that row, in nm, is 408.828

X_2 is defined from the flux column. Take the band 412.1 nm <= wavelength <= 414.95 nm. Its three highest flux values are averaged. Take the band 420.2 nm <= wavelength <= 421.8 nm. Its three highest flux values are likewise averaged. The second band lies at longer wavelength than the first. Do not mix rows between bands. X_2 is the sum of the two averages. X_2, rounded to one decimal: 19.1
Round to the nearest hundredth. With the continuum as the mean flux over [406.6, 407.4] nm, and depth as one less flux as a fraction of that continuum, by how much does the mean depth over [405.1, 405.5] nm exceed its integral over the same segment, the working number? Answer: -0.02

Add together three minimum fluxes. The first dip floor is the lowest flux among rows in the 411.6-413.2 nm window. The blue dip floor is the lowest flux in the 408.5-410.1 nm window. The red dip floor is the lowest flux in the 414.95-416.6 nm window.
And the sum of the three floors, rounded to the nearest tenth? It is 29.8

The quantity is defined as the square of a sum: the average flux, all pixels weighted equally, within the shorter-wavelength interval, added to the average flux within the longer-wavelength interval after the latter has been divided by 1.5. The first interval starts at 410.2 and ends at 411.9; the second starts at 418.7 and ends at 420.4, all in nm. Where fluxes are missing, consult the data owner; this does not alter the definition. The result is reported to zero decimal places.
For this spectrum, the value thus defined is 274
